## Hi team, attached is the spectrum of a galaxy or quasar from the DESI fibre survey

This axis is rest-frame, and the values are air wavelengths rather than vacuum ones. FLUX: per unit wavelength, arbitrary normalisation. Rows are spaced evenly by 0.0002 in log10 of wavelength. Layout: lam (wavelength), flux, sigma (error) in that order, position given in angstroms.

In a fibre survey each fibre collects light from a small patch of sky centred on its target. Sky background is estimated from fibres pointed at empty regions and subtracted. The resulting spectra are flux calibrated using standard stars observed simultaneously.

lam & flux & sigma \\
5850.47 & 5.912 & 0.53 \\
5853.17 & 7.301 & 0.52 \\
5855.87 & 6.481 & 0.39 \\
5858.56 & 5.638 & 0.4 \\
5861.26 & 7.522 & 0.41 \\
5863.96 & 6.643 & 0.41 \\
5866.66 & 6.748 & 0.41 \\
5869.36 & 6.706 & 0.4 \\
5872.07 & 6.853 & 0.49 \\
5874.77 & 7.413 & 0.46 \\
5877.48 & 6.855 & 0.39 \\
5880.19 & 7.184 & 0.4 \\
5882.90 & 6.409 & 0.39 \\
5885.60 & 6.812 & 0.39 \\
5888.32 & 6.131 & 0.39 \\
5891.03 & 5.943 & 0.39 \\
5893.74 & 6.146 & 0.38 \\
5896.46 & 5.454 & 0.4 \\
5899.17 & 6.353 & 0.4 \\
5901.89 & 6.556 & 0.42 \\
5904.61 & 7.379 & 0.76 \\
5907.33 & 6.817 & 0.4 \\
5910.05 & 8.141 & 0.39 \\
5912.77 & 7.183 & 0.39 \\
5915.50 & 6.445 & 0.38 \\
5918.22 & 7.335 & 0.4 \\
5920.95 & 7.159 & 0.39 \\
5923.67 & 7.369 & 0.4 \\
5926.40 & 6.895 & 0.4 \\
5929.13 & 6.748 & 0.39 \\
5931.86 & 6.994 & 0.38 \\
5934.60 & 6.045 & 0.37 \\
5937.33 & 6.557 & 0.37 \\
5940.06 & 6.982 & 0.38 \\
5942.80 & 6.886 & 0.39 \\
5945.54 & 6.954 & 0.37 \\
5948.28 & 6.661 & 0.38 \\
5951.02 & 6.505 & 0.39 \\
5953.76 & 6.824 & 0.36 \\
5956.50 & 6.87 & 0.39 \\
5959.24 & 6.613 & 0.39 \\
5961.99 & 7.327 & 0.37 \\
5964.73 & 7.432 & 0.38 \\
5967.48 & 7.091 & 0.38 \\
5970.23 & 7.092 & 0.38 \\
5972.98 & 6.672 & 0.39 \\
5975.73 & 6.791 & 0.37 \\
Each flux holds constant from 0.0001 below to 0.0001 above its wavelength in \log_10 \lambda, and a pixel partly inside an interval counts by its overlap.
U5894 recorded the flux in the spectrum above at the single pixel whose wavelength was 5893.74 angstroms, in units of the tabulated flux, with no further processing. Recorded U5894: 6.146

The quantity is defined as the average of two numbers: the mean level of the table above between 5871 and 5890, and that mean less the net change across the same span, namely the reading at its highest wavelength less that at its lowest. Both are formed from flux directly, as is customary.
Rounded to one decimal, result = 7.2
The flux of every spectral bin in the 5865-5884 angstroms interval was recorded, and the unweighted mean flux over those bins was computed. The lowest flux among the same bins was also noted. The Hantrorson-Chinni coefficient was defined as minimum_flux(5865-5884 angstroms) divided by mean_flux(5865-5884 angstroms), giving 0.931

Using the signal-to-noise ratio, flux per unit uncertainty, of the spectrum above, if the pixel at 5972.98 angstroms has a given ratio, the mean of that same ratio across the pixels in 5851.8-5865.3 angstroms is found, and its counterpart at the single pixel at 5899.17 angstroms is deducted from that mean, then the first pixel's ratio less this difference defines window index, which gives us 17.1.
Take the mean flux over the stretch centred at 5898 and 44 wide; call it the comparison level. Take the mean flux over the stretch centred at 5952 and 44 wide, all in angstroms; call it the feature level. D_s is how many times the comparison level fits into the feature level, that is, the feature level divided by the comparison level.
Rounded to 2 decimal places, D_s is 1.02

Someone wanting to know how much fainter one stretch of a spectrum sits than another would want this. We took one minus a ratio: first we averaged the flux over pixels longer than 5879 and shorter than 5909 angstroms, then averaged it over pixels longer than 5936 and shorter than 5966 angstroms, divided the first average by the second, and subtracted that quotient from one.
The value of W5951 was 0.06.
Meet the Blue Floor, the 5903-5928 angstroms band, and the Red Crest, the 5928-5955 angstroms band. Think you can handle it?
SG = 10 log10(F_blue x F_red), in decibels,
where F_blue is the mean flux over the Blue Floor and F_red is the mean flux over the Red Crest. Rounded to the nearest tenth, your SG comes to 16.8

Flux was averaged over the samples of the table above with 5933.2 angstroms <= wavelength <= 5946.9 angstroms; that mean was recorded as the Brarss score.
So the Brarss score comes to 6.68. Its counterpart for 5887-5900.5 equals 6.01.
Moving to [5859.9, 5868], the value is 6.97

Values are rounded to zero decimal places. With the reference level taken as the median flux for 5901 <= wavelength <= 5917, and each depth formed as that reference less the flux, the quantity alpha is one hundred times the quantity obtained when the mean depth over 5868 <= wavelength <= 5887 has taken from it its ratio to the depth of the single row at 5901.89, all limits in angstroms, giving -14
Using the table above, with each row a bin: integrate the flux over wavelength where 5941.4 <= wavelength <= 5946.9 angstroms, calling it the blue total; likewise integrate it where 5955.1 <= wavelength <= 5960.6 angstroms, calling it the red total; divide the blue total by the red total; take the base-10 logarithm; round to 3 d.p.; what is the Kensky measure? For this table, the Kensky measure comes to 0.010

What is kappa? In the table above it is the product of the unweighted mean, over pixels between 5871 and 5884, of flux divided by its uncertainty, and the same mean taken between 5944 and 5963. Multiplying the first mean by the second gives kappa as 296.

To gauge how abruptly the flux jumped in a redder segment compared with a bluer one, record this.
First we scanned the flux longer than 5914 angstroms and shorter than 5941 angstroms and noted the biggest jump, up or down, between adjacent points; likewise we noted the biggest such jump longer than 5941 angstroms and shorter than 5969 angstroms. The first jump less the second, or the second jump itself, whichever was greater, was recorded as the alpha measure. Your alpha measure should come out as 0.71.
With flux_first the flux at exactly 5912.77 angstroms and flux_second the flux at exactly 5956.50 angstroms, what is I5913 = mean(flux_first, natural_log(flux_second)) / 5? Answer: 0.91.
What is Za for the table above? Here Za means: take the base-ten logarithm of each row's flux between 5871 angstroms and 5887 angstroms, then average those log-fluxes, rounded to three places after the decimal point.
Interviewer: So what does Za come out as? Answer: 0.840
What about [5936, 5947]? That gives 0.835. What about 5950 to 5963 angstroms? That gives 0.834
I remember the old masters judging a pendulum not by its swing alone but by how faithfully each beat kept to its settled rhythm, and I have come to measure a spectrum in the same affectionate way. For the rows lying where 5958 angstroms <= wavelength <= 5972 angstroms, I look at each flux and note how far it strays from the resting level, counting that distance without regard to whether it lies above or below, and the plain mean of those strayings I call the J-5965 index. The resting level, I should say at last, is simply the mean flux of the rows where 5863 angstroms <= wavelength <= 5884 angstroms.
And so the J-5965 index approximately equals 0.35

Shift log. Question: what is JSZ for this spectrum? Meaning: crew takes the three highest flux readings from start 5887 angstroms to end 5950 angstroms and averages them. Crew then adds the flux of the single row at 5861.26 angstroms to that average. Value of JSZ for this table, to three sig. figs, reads 15.2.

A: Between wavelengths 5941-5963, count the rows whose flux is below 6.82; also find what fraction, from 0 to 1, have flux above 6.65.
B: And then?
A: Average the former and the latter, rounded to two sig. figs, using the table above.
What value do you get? 1.9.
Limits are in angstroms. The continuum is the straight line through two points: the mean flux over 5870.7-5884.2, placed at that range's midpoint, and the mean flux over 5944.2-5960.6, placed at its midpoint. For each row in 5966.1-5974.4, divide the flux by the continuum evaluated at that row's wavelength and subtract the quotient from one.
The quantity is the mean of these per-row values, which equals -0.04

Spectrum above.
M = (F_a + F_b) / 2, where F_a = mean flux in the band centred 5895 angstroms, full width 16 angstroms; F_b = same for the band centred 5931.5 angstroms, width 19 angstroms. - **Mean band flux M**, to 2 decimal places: 6.45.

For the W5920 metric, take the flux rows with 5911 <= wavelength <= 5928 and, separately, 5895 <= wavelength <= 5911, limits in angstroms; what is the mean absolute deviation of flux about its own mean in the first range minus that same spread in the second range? -0.40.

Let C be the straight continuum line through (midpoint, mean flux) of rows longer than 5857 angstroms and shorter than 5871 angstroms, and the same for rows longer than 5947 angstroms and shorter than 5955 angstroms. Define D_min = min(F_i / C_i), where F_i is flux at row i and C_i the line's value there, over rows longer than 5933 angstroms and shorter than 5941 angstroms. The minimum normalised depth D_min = 0.91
